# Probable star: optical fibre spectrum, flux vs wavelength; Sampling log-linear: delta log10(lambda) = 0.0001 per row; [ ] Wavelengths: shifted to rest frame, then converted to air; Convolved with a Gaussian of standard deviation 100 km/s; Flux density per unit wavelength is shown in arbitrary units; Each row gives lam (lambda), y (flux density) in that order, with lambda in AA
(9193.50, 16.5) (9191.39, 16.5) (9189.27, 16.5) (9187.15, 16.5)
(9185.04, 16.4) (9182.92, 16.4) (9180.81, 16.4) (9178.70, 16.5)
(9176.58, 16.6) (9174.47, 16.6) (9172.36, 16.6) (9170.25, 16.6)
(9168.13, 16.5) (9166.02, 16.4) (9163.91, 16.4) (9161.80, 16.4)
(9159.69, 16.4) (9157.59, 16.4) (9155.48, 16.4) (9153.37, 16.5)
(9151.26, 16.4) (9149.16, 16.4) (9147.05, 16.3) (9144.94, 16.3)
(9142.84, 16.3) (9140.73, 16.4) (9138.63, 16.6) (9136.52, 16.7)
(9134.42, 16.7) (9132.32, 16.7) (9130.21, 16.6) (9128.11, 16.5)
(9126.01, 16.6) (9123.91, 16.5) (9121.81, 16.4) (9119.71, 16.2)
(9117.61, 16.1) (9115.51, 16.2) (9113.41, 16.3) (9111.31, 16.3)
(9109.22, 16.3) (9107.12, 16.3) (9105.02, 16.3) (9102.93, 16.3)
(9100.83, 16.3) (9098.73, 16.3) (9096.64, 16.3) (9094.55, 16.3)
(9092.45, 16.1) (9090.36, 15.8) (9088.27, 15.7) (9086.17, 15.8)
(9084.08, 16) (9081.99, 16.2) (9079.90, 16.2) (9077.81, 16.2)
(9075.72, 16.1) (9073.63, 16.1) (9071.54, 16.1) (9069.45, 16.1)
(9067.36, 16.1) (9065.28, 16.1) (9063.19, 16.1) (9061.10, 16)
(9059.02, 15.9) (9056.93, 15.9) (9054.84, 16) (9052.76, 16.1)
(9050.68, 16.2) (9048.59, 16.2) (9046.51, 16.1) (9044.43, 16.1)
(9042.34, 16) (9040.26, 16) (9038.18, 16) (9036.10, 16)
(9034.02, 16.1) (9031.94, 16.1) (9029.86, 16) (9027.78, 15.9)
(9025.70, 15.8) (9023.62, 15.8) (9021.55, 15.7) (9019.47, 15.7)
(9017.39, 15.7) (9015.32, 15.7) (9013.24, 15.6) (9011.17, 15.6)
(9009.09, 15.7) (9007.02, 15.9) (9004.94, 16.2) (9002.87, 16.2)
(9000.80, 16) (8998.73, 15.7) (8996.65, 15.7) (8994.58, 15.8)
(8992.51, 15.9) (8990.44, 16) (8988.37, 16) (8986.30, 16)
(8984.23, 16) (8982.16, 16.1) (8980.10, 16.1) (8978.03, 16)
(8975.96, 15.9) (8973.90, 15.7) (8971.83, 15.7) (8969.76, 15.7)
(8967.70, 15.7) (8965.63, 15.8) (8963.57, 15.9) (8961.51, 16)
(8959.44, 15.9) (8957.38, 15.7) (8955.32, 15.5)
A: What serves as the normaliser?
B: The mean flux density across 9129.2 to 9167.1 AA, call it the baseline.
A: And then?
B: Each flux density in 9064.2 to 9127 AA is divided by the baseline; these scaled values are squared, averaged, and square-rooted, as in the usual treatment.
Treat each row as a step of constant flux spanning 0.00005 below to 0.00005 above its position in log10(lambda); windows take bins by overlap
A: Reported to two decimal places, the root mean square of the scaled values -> 0.98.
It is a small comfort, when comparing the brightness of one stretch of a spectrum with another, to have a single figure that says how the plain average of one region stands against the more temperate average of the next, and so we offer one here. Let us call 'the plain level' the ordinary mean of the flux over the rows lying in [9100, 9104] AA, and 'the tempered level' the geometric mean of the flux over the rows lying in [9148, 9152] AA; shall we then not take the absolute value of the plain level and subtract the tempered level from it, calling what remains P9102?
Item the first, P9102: -0.1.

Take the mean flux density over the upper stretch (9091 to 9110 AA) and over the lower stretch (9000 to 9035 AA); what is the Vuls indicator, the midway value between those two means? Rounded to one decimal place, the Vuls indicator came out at 16.1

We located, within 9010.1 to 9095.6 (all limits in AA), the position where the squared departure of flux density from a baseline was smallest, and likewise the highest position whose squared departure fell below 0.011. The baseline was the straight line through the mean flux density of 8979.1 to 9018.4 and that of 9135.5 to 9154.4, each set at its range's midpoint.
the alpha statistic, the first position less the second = -12.6 AA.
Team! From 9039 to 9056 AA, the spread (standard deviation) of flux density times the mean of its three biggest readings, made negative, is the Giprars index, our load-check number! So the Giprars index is -1.3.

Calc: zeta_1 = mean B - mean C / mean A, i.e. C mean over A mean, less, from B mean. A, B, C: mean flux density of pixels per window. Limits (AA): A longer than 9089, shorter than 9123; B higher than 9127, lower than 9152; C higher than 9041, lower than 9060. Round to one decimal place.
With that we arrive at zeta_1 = 15.5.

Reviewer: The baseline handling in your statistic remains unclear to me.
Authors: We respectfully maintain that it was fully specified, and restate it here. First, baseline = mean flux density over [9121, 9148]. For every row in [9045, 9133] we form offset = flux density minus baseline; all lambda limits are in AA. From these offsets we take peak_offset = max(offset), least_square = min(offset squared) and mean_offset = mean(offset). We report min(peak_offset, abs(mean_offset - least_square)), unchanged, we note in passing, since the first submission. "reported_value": 0.19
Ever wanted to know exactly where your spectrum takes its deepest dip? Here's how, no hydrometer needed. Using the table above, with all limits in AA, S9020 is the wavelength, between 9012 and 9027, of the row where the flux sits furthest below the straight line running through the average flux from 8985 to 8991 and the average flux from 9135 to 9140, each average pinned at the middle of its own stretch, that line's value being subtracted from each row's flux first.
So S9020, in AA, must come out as 9013.24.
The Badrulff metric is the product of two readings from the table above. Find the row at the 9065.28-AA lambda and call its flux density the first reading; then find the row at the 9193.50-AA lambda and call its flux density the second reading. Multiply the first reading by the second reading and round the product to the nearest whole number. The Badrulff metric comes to 266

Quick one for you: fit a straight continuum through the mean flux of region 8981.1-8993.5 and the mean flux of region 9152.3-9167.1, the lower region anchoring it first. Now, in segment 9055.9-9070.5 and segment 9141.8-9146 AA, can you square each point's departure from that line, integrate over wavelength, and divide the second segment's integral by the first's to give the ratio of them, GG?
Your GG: 0.1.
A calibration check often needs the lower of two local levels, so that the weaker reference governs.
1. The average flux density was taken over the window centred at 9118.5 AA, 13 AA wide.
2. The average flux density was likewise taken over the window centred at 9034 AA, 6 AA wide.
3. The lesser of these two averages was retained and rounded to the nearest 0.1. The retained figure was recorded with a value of 16.1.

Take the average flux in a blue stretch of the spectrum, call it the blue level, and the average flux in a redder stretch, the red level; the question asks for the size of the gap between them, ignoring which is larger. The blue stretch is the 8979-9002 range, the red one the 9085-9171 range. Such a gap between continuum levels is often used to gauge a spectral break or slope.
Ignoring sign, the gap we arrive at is 0.41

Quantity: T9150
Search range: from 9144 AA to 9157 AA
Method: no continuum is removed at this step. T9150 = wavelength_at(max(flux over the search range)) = 9153.37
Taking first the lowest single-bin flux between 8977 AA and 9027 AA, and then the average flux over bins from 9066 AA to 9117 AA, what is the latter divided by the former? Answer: 1.04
